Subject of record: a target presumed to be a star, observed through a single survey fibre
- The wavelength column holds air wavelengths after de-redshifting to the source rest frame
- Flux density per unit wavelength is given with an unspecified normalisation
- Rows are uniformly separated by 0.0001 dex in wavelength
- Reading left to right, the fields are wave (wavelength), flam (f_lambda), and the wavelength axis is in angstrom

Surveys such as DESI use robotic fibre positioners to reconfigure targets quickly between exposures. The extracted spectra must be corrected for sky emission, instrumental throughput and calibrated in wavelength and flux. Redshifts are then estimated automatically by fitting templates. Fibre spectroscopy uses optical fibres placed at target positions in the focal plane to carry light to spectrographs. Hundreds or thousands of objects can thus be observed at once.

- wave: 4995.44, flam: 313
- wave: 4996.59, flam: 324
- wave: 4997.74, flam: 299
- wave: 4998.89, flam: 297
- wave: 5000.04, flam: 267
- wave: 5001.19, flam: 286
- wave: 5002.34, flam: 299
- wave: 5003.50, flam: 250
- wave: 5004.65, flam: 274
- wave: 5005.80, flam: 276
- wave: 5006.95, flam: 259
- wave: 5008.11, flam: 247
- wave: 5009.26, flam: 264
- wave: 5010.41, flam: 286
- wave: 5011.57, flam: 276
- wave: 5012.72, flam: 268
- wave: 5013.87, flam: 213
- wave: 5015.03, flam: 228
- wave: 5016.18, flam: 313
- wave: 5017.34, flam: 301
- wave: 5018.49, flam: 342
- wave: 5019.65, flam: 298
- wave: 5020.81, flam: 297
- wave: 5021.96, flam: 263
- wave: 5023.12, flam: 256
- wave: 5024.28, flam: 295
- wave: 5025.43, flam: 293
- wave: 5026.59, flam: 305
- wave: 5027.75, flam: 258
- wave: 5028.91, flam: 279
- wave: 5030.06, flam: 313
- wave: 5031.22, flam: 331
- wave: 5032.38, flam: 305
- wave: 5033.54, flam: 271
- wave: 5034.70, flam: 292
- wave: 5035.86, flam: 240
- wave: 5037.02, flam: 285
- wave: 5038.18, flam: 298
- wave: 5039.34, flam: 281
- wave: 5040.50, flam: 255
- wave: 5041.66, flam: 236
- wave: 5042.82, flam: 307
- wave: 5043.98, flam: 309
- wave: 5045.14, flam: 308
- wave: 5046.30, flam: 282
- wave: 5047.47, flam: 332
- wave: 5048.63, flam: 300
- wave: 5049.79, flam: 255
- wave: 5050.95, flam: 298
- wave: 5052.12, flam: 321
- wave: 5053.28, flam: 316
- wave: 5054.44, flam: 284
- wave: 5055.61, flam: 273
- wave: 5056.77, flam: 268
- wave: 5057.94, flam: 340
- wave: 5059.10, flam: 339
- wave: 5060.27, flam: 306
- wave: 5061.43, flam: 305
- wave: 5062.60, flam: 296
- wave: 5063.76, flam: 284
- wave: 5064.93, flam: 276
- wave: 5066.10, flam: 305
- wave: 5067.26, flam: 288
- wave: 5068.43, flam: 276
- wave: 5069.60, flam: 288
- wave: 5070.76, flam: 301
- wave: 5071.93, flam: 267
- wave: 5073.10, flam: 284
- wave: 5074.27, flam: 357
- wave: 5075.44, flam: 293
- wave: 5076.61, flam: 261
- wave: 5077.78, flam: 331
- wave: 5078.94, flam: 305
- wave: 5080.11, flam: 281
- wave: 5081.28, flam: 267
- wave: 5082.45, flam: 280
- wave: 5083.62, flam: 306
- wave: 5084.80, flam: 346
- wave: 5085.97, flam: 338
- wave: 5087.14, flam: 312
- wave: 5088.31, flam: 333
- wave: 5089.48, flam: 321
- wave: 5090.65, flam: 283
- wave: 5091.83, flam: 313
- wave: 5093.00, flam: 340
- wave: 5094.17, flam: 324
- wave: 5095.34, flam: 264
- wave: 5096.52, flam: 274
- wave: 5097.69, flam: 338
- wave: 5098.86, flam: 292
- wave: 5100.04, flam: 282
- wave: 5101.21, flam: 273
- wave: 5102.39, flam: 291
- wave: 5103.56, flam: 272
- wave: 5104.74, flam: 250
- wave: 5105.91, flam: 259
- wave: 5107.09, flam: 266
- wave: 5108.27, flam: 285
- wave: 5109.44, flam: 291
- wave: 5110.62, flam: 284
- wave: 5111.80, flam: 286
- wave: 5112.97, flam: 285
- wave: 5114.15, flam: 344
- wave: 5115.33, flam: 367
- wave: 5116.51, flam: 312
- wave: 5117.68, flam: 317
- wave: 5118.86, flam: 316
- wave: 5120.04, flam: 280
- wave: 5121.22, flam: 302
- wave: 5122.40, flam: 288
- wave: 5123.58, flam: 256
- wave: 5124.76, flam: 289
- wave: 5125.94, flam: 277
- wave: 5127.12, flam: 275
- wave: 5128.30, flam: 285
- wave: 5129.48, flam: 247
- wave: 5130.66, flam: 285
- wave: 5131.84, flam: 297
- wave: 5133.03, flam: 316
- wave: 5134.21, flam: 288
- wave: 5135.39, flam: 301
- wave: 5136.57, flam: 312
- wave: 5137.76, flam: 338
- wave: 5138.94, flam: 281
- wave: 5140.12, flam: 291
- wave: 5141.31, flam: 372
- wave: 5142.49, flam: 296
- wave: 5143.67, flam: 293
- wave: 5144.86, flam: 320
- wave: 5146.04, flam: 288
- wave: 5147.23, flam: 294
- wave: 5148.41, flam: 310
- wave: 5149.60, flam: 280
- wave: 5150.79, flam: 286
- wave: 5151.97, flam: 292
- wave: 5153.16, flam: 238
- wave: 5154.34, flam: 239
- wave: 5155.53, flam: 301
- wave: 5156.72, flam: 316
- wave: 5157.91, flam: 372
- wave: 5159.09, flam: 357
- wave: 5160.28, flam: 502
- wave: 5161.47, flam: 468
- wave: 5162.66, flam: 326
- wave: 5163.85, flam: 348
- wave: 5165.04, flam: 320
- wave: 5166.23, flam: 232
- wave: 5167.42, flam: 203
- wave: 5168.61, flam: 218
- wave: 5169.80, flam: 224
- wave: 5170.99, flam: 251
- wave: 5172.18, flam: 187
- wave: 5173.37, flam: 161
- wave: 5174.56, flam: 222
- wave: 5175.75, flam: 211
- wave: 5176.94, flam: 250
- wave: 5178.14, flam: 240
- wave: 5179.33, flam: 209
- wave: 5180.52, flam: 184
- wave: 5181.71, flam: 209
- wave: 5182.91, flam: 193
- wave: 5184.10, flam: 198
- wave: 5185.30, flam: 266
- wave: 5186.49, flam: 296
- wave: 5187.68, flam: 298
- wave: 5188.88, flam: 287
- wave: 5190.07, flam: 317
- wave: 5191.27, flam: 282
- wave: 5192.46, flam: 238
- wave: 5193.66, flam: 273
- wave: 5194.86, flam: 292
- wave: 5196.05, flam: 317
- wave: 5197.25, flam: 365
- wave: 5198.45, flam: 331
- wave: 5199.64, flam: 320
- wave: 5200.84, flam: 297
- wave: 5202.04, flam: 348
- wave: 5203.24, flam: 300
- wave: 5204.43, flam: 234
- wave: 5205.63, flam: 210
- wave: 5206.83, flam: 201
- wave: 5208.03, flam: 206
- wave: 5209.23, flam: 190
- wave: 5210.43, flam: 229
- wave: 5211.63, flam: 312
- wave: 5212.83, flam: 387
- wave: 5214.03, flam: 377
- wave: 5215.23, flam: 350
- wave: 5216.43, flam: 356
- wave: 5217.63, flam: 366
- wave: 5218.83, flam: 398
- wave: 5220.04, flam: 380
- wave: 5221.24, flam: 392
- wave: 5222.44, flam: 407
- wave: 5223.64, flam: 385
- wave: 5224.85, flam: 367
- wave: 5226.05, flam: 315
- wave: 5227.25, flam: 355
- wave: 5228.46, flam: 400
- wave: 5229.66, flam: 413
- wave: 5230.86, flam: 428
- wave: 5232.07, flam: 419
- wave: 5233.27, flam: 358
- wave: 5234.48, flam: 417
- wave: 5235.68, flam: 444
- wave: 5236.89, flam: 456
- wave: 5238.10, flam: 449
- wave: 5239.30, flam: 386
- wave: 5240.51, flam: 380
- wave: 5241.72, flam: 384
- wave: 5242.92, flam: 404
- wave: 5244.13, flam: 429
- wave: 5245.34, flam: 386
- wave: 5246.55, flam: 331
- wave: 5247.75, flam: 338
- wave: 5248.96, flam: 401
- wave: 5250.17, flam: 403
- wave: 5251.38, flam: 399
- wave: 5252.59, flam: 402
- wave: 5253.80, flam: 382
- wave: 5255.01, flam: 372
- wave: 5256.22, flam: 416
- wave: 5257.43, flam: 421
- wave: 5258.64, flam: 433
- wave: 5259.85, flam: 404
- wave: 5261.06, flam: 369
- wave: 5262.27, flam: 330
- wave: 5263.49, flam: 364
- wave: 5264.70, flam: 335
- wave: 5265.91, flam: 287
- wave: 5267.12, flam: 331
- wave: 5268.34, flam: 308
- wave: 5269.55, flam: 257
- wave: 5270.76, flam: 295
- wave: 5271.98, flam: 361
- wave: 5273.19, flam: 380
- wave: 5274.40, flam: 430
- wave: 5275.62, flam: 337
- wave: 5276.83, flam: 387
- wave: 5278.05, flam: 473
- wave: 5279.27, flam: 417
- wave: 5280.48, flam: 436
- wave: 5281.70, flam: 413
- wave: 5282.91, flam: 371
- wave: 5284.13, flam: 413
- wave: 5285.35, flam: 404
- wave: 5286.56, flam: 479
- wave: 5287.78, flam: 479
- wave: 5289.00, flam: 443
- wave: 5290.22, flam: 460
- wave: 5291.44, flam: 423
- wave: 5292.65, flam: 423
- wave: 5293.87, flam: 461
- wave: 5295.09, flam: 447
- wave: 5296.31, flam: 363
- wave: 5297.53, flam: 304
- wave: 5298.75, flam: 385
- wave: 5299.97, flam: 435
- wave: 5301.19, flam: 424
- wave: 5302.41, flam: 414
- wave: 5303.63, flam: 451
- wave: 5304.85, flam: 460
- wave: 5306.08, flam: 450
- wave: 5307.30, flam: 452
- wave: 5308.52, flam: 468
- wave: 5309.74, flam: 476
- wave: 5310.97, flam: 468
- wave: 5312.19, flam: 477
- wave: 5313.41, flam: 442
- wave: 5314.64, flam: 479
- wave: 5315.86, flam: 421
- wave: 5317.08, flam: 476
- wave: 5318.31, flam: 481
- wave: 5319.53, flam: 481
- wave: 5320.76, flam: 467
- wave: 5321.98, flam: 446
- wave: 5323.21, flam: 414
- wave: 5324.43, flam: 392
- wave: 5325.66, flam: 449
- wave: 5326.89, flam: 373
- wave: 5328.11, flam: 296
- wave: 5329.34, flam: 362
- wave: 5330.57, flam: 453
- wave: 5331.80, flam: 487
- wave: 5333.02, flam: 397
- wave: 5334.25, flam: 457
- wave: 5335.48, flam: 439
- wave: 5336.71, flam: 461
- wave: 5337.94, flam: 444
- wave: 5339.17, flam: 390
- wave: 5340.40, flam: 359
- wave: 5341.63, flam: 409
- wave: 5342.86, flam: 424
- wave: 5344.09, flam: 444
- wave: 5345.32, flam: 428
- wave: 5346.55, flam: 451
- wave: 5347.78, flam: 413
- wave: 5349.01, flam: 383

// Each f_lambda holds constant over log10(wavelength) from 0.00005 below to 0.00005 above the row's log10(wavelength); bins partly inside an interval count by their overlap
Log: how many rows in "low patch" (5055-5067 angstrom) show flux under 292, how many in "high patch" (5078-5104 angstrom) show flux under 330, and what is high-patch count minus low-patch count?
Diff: 13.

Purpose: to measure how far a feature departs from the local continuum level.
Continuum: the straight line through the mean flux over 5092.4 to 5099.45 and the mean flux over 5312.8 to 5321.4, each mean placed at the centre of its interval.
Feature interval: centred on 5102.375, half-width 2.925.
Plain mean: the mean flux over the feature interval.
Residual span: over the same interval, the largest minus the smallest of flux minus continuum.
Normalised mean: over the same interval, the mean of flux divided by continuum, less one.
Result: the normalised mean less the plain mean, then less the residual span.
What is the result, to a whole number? -316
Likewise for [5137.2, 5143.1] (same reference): -405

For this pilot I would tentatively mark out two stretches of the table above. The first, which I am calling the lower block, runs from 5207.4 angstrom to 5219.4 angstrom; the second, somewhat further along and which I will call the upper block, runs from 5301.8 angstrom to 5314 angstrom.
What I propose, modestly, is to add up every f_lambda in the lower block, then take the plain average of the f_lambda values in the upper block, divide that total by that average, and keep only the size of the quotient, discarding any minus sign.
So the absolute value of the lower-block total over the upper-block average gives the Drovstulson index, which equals 7.0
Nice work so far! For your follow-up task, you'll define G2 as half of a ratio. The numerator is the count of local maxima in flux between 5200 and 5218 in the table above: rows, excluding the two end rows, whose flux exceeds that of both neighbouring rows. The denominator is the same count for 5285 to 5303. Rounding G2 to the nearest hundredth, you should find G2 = 0.50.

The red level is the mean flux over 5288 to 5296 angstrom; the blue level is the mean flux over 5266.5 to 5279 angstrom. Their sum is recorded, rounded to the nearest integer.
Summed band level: 799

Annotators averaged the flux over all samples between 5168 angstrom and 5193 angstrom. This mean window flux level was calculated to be 235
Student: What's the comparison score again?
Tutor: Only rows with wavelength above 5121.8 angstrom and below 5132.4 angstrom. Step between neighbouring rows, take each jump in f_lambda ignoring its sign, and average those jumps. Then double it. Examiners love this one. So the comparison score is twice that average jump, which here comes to 44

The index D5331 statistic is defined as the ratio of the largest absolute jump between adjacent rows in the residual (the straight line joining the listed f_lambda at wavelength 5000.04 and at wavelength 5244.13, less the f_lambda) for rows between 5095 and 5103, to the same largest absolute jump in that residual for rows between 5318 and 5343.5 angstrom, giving 0.70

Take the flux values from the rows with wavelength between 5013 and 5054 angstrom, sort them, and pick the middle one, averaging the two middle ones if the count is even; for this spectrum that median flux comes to 297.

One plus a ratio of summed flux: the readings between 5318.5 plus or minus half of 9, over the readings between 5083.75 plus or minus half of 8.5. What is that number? 2.53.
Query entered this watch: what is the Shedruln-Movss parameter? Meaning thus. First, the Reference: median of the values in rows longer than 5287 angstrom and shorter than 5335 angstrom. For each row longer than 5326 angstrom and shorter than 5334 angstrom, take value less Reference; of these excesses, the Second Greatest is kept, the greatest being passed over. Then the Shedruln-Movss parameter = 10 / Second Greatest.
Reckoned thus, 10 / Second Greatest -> 2.5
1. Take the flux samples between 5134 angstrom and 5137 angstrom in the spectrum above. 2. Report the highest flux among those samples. 312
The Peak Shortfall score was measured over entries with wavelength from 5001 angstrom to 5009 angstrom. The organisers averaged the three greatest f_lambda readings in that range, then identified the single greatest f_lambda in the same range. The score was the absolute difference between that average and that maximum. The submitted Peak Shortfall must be 12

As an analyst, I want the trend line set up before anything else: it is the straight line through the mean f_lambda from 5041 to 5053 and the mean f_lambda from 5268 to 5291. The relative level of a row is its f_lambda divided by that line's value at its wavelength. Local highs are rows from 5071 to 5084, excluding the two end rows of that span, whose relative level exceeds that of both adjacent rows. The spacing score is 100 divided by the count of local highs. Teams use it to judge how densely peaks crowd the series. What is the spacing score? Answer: 50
